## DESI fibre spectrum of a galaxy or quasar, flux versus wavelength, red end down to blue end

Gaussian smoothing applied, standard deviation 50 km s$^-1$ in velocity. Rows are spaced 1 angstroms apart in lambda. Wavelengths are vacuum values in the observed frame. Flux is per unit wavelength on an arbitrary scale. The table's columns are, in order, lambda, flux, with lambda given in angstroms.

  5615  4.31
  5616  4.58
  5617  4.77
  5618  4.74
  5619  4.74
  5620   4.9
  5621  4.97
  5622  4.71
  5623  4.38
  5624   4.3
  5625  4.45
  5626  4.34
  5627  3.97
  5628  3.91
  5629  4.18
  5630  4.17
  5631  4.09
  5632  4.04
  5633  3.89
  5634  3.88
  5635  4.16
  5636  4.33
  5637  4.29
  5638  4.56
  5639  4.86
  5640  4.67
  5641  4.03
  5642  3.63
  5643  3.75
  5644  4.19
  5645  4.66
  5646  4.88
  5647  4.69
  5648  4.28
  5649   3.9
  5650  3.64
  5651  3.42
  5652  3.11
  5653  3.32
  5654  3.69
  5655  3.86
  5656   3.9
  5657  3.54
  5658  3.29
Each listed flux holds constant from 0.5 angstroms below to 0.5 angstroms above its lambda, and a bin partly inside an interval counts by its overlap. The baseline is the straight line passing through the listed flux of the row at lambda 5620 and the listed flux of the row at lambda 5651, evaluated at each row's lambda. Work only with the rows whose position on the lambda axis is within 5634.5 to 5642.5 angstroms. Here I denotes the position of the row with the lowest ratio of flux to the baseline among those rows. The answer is 5642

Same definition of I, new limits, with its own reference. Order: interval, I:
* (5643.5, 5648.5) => 5644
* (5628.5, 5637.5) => 5633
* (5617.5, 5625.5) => 5624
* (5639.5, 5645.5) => 5642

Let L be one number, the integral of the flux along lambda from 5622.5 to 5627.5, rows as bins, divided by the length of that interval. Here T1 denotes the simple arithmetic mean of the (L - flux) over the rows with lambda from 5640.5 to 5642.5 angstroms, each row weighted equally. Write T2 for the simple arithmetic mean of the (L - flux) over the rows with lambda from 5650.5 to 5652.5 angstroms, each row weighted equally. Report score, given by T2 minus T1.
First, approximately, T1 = 0.46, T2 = 1.0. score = 0.6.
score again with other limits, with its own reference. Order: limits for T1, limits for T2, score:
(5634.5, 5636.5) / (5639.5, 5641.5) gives -0.1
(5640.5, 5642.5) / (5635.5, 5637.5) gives -0.5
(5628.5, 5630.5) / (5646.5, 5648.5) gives -0.3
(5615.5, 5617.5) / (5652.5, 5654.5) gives 1.2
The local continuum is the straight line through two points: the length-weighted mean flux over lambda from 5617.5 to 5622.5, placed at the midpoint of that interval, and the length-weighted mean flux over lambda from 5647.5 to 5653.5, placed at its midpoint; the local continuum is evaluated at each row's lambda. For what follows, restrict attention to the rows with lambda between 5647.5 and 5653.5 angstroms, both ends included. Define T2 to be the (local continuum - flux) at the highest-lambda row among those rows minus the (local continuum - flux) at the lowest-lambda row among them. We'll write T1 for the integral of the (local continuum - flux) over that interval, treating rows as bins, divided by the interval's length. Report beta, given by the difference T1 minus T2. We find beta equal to -0.8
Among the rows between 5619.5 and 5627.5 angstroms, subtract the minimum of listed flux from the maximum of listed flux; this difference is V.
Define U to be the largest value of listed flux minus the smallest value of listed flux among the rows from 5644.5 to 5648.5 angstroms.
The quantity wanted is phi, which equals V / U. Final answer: 1.7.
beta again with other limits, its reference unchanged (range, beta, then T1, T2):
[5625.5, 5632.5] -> 0.3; 0.358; 0.1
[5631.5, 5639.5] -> 1.0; -0.049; -1.1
